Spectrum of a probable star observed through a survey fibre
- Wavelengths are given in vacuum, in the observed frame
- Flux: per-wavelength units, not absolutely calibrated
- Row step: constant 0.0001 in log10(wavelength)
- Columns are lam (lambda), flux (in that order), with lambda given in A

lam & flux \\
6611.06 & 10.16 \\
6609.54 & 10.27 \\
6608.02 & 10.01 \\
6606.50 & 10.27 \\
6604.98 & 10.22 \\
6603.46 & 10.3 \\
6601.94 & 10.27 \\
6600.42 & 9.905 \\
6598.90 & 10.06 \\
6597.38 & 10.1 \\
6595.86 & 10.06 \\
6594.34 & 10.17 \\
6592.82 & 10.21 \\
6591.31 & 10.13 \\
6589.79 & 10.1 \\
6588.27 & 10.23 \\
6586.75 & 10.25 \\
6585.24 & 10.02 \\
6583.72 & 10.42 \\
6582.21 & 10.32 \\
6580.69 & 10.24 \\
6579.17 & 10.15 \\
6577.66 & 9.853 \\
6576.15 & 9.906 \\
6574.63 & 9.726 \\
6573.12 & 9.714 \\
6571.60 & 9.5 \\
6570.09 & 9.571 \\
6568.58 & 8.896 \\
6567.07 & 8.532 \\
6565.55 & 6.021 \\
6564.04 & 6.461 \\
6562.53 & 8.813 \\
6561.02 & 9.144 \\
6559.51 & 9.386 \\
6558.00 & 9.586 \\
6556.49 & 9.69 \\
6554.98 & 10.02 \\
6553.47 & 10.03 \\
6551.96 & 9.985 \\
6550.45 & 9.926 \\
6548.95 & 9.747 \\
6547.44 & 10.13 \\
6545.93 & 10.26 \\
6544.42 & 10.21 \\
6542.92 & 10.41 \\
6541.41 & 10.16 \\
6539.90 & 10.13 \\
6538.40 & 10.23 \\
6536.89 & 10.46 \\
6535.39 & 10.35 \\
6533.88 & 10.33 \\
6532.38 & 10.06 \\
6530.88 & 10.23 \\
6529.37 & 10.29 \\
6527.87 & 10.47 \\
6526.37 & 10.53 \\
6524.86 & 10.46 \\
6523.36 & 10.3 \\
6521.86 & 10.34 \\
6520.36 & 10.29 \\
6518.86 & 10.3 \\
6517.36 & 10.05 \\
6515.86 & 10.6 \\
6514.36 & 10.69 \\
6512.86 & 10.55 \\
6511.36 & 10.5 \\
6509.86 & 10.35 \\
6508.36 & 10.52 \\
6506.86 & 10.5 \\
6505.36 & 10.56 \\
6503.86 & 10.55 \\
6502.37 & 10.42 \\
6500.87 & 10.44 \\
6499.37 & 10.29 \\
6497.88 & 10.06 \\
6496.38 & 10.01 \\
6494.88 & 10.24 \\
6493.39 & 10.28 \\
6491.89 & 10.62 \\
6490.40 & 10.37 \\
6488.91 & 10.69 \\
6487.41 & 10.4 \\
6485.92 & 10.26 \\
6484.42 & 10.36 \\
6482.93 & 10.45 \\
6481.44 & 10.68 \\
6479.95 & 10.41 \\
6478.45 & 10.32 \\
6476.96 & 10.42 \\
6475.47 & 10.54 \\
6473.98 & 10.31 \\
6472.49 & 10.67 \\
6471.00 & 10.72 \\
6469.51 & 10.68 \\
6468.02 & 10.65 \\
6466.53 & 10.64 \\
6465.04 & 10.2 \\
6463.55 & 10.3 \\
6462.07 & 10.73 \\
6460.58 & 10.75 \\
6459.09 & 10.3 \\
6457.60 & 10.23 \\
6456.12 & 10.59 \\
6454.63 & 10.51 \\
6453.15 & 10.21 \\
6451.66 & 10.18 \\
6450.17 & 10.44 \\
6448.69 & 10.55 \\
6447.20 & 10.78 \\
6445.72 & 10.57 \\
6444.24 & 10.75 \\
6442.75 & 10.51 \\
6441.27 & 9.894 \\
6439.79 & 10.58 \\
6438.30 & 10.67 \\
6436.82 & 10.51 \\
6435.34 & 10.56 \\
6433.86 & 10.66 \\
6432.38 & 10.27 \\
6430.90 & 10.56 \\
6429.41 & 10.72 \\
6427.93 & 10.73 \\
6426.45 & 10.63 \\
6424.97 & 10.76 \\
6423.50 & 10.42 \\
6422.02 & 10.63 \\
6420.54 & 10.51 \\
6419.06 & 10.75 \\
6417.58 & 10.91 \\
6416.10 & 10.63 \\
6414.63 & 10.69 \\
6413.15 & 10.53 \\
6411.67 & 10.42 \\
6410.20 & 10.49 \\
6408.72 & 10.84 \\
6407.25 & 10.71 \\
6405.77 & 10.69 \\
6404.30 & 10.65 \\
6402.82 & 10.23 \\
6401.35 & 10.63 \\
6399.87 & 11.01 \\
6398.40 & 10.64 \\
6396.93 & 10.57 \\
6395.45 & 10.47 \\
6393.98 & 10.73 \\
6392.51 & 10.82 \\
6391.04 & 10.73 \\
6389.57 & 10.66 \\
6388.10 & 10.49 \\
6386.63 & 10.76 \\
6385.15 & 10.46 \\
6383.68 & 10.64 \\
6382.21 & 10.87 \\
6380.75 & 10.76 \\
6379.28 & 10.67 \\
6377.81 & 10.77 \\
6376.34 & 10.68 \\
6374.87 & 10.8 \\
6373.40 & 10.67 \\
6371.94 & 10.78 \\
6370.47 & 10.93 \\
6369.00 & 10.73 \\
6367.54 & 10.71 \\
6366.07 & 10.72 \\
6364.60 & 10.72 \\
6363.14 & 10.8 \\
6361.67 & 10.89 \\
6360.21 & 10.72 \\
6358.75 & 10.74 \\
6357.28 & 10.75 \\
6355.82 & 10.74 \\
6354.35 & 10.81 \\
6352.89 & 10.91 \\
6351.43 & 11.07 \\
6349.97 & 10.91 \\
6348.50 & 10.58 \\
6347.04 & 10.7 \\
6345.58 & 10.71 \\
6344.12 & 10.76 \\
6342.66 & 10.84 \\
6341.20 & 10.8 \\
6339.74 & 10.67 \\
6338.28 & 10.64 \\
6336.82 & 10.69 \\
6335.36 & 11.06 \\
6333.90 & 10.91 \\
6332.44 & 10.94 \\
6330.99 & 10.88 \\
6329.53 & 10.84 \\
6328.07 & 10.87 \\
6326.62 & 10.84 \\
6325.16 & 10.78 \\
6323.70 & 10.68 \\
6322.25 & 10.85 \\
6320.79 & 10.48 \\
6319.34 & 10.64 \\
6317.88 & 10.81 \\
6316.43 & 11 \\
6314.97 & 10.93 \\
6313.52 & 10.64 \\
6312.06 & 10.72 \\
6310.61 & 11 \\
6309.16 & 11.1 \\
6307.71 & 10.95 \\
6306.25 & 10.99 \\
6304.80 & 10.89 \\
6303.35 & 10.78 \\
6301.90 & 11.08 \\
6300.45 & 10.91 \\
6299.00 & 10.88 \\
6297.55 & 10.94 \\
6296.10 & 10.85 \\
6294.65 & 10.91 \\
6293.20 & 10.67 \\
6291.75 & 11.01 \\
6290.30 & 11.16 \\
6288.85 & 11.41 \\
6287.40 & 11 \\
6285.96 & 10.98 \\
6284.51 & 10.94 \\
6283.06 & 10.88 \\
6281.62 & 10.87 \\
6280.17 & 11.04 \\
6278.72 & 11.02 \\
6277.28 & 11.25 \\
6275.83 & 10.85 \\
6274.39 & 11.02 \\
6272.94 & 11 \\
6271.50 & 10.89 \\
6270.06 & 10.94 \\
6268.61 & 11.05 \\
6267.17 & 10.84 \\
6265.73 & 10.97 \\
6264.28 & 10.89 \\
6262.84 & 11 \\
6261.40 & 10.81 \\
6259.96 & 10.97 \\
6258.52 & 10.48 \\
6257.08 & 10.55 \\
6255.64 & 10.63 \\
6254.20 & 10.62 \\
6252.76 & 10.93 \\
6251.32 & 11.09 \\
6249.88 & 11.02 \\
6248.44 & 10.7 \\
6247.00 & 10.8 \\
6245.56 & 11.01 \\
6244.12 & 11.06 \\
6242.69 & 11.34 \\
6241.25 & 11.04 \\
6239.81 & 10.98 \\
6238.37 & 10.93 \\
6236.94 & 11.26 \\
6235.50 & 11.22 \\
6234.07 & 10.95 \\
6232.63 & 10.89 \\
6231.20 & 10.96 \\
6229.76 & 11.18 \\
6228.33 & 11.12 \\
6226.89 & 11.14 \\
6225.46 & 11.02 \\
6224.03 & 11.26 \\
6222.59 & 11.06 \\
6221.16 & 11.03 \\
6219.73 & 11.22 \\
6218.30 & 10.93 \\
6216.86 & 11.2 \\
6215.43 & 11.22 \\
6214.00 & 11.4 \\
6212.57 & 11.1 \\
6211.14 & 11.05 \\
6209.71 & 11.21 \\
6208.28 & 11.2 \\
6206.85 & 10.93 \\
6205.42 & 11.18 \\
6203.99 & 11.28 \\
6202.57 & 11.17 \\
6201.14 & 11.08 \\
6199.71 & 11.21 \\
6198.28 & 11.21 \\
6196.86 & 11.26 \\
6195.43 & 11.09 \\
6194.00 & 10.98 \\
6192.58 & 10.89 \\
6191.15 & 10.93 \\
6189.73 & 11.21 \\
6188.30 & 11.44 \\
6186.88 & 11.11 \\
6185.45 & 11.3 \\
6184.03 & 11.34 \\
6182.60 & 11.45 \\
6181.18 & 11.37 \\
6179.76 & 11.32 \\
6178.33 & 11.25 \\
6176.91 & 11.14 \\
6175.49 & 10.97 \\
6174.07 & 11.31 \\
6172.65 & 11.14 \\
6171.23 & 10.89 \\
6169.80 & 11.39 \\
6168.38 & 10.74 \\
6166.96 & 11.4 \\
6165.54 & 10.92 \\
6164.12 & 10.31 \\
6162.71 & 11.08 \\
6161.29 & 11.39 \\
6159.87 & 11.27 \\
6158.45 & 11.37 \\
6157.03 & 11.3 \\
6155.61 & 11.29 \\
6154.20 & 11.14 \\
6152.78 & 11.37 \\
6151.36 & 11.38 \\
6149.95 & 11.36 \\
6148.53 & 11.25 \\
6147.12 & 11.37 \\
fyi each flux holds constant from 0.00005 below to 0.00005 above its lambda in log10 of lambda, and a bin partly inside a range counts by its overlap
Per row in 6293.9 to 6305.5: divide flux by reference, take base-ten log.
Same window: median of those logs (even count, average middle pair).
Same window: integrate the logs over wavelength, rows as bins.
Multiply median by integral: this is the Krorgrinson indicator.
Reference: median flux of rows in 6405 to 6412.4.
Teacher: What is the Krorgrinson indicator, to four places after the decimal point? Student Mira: 0.0008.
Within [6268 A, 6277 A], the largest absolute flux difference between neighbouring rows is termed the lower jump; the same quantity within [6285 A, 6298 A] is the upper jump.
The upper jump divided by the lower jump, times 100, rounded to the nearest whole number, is 241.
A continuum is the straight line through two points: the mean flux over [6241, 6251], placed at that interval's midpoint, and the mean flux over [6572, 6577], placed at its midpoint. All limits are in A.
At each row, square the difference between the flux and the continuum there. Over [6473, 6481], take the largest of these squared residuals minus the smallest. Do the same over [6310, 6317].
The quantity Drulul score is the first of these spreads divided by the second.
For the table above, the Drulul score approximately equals 1.9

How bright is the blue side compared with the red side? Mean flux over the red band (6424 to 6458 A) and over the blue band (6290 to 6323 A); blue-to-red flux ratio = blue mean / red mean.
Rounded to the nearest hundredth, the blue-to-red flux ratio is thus 1.03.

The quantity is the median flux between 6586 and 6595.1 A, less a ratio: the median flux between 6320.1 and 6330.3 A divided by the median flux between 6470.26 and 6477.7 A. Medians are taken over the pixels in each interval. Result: 9.2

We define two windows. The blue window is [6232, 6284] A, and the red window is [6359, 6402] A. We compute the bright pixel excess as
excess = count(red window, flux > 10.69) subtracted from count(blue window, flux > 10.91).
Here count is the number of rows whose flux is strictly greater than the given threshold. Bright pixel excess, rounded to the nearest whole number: 4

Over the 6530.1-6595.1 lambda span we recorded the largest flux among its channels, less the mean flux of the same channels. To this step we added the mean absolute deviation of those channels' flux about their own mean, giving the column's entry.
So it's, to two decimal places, 1.25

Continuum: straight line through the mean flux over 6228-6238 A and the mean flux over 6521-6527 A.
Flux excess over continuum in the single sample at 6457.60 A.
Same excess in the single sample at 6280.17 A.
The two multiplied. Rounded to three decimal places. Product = -0.022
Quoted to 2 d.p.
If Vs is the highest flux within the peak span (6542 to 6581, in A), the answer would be 10.41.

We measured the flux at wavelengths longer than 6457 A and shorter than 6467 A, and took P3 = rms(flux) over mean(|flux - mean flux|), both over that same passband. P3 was 48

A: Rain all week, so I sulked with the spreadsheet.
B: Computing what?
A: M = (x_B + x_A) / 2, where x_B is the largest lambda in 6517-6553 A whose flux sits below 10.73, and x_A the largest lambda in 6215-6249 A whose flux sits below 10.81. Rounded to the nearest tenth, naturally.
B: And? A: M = 6400.2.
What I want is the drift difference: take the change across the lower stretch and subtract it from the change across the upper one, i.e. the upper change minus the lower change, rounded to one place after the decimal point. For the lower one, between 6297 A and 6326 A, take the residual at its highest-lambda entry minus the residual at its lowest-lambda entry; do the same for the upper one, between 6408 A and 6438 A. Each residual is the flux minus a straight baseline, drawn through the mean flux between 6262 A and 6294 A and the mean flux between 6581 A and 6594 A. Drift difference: -0.2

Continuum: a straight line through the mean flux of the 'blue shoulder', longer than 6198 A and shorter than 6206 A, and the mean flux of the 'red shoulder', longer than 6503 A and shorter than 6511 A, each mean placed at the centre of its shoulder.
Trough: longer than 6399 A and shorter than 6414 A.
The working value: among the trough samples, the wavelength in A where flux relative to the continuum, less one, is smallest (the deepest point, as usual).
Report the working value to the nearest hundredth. 6402.82 A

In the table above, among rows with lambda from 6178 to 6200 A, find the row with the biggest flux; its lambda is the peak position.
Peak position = 6182.60 A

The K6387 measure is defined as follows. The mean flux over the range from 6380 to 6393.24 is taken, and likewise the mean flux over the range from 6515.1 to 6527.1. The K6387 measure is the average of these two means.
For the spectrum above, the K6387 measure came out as 10.5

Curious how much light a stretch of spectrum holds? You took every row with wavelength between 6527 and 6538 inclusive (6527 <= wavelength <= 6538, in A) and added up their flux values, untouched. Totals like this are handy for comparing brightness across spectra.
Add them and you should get 72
